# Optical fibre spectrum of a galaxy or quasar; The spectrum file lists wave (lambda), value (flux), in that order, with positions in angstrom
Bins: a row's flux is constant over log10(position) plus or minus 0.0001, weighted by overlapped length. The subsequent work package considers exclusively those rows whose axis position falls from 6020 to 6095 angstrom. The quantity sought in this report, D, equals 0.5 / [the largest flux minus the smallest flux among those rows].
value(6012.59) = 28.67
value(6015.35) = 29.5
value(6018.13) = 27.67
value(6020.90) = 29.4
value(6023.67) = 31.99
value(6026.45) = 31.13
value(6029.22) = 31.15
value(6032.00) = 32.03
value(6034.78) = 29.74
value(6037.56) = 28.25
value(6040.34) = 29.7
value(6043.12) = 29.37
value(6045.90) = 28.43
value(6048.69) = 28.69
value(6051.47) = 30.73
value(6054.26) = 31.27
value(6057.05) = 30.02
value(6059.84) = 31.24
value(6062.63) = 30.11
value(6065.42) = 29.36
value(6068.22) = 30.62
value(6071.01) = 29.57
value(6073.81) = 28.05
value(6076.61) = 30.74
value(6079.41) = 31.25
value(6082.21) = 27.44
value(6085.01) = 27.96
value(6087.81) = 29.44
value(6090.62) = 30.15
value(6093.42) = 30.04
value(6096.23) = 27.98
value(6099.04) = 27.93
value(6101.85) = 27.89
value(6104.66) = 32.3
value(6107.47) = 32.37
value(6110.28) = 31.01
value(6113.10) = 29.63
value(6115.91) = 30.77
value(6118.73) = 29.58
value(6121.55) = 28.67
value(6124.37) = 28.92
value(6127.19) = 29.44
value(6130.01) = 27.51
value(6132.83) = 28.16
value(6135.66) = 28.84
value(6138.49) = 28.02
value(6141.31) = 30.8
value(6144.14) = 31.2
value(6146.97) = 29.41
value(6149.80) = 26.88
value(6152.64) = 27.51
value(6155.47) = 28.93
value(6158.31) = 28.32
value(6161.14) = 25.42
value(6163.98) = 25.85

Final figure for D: 0.109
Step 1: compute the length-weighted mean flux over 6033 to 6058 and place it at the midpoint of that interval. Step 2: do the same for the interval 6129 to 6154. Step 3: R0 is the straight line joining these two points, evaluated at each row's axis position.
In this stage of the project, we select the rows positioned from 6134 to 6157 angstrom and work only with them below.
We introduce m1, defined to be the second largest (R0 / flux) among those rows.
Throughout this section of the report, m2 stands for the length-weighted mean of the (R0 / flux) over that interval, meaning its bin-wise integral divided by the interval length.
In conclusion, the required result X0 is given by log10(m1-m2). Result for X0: -1.33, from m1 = 1.04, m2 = 0.993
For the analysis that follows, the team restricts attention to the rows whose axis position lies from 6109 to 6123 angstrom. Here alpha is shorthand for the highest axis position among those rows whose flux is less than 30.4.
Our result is 6121.55 angstrom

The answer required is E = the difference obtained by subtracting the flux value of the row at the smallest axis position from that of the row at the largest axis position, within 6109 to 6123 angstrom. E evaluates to -2.3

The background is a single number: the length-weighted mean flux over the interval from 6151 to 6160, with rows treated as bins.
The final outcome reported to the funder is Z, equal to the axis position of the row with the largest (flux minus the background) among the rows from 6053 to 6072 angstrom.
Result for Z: 6054.26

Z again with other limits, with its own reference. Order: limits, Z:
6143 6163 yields 6144.14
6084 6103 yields 6090.62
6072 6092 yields 6079.41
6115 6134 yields 6115.91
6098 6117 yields 6107.47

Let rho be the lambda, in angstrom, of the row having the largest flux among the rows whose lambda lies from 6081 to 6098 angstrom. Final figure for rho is 6090.62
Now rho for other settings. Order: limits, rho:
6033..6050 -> 6034.78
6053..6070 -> 6054.26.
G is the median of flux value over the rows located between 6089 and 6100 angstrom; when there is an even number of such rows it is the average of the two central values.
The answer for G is 29.0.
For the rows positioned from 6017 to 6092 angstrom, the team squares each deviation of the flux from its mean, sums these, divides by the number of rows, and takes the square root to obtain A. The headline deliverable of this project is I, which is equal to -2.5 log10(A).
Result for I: -0.3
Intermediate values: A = 1.29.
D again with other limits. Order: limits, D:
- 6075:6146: 0.101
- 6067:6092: 0.131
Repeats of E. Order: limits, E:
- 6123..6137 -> -0.1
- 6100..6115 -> 1.7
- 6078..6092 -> -1.1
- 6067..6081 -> 0.6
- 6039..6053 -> 1.0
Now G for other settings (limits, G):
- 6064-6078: 29.6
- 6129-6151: 28.5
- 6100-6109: 32.3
